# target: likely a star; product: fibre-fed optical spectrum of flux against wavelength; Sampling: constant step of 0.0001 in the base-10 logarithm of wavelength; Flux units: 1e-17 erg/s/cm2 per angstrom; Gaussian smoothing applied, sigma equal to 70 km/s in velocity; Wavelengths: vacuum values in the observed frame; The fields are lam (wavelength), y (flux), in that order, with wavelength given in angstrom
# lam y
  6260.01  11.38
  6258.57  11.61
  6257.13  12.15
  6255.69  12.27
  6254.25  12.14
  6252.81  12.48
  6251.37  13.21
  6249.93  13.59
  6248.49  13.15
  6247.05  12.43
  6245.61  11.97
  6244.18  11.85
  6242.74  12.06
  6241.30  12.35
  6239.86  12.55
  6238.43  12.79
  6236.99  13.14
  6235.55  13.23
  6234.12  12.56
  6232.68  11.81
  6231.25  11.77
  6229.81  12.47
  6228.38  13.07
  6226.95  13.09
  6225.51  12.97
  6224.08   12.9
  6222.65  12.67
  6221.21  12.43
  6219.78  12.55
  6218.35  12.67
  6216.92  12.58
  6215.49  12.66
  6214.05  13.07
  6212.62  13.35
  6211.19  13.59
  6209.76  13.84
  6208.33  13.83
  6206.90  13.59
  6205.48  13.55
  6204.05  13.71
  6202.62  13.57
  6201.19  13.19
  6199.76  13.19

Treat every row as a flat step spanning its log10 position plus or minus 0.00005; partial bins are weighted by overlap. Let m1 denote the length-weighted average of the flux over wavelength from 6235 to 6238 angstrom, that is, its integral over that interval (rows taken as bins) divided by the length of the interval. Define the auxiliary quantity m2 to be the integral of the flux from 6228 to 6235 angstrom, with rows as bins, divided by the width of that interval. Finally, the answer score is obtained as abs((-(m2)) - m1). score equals 25.4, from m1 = 13.1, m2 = 12.3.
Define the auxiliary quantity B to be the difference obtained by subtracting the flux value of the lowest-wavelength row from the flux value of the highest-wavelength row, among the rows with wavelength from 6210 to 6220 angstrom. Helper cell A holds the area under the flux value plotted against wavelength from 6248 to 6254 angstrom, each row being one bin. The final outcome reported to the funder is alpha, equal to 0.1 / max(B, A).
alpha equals 0.0013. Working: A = 78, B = -1.04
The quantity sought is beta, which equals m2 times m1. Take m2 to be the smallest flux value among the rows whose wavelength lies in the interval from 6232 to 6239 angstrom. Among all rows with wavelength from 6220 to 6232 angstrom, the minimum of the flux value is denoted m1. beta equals 139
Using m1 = 11.77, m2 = 11.81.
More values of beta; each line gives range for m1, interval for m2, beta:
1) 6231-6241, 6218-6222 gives 146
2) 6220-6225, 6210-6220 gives 156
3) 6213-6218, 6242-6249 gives 149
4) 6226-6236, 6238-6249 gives 139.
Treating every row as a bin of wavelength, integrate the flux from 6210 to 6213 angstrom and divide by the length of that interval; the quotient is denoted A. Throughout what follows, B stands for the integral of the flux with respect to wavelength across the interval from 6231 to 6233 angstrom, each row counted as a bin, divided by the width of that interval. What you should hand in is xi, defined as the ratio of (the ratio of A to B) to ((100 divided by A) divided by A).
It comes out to 2.10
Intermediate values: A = 13.5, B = 11.8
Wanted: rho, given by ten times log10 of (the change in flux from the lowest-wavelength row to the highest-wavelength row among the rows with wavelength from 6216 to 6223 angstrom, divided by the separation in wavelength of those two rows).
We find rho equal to -18.0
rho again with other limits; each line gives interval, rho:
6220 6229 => -10.5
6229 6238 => -10.3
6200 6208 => -11.5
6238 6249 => -14.5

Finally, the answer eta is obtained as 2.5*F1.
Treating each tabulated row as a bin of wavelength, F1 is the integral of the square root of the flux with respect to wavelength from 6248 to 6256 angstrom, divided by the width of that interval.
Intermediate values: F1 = 3.58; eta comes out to 8.9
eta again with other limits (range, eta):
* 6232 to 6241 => 8.9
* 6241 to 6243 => 8.7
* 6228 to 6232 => 8.8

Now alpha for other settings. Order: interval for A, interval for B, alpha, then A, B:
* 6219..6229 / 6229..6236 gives 0.0008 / 128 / 0.76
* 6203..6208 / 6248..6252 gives 0.0015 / 68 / 0.06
